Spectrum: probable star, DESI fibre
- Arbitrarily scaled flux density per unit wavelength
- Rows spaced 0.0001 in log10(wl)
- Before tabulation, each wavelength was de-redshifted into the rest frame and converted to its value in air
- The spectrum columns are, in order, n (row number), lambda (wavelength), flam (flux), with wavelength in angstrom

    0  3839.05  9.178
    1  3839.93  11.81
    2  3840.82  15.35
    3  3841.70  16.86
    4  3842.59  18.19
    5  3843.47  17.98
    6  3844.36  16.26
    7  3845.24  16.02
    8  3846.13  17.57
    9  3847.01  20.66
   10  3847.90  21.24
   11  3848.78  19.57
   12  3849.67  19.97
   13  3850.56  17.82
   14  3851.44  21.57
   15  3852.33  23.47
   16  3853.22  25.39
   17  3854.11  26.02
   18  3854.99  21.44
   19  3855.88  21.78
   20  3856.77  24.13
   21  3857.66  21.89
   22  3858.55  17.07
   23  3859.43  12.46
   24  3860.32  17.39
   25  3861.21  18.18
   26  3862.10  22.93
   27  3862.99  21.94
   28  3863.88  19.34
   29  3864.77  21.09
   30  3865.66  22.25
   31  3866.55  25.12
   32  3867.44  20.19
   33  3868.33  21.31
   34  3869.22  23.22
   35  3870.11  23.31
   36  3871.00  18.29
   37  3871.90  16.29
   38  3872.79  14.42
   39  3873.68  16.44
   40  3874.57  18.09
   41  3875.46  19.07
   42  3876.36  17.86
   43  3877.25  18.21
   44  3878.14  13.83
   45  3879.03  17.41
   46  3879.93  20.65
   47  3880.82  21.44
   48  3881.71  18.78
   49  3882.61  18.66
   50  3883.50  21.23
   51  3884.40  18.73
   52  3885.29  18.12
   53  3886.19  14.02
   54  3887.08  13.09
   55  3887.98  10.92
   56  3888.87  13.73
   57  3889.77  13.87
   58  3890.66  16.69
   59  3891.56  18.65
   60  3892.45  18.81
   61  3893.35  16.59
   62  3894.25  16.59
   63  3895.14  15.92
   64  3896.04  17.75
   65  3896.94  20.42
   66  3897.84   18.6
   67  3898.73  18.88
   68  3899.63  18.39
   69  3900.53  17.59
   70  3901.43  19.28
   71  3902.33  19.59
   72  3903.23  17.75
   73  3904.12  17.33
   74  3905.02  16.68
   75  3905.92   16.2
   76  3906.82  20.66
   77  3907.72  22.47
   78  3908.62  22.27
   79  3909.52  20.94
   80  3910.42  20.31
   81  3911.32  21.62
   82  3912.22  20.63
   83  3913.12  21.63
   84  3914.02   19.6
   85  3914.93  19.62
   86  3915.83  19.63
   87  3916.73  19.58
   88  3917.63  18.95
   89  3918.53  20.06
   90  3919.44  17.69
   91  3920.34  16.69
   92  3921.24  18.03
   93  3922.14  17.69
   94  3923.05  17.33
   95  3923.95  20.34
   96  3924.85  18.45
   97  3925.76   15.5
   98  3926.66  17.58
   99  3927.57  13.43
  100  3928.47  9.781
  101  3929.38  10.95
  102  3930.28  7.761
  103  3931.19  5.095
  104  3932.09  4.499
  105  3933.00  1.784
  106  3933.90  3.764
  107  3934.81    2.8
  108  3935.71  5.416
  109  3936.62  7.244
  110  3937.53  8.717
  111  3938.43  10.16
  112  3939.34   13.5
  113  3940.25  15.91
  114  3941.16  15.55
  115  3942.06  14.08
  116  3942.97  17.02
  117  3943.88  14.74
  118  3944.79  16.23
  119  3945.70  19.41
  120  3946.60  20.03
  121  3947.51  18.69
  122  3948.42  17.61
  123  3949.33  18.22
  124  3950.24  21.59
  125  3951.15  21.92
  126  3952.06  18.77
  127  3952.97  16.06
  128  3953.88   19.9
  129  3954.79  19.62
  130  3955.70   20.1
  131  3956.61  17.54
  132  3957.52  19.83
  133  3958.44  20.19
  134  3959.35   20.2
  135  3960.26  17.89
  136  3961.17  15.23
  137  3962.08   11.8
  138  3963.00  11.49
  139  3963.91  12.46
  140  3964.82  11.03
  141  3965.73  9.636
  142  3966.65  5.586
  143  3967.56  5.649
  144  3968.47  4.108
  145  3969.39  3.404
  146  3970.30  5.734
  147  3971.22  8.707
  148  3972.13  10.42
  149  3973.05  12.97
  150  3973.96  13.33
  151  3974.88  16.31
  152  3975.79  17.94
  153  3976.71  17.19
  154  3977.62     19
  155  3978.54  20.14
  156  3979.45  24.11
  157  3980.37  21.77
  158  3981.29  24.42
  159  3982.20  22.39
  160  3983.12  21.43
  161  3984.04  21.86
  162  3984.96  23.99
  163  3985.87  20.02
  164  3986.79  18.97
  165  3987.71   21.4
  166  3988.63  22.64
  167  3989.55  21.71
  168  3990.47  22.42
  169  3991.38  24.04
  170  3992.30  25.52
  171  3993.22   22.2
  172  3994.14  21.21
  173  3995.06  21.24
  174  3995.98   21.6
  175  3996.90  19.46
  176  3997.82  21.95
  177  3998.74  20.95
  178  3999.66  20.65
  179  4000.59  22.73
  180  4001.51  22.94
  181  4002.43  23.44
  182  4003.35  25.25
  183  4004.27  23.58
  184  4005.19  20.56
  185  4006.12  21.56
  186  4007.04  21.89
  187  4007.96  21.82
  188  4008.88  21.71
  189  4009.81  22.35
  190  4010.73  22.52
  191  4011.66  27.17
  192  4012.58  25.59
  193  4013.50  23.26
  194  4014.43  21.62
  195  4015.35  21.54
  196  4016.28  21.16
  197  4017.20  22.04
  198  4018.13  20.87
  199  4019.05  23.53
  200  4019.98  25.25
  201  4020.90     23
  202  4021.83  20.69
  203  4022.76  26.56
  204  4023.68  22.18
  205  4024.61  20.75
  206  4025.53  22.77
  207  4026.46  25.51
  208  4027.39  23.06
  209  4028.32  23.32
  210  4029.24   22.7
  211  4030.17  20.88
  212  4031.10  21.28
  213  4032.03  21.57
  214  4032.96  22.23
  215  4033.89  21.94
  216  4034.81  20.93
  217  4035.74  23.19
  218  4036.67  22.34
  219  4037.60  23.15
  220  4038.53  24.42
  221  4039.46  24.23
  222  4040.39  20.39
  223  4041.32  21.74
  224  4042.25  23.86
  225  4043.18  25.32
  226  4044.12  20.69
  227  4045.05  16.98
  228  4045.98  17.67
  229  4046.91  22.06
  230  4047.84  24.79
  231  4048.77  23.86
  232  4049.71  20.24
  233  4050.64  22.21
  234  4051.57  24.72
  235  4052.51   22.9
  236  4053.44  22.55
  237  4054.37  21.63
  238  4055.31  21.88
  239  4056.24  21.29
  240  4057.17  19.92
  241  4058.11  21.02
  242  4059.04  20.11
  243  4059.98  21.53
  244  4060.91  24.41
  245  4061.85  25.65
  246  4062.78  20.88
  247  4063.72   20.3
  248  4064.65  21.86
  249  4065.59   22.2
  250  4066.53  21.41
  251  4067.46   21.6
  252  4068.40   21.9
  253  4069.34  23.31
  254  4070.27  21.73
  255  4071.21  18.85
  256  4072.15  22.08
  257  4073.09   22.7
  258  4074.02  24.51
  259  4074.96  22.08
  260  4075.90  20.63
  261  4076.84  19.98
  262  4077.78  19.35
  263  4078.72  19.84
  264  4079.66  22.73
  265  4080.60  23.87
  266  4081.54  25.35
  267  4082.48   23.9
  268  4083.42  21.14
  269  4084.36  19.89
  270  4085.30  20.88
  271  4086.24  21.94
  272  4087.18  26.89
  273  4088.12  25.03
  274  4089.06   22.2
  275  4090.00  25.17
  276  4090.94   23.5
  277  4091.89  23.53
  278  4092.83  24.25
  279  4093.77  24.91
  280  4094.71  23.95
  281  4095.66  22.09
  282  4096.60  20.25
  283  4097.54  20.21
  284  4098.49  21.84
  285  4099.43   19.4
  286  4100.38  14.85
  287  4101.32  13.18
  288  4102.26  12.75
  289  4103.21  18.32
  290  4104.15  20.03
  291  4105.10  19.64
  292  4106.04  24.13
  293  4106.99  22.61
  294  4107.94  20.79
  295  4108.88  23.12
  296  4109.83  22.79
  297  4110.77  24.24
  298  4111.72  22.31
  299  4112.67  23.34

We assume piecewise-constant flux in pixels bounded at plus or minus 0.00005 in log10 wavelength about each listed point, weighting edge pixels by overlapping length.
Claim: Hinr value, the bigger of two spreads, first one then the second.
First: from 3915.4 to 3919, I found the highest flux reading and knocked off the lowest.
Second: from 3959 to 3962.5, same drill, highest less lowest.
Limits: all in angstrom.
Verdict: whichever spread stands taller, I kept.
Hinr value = 8.4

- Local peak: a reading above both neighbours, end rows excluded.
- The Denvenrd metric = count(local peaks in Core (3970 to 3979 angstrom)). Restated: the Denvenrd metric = 1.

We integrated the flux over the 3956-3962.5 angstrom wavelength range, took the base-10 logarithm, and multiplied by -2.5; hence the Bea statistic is -5.1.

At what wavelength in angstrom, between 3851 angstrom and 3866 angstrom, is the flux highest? 3854.11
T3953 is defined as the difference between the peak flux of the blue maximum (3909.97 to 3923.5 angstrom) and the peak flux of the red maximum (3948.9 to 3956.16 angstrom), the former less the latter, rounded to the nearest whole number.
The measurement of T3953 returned 0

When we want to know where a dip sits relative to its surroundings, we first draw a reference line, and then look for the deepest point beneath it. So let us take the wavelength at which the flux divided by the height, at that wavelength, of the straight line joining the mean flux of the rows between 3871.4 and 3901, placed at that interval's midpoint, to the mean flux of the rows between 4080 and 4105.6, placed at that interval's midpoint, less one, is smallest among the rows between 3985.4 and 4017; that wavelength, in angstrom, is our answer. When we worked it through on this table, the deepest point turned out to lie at 3986.79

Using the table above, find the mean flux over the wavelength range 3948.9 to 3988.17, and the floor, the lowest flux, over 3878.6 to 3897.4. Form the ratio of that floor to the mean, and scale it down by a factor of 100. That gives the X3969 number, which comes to 0.007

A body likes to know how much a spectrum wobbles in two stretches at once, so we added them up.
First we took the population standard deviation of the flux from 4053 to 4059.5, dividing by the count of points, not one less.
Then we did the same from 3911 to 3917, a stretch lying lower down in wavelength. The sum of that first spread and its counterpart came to 1.8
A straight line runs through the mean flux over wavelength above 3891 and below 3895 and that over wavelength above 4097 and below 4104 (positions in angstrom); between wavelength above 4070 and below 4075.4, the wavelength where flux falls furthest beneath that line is 4071.21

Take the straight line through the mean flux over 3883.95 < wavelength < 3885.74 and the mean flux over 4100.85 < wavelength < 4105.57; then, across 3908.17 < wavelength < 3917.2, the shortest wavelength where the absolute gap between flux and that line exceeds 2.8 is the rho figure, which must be 3908.62 angstrom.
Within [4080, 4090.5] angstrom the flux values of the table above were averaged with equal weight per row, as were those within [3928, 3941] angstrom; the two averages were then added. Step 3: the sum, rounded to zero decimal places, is 31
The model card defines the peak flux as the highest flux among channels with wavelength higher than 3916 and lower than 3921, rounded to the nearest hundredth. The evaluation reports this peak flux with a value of 20.06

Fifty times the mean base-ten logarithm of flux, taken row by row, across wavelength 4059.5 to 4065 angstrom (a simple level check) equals 67.5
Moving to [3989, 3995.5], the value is 67.7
